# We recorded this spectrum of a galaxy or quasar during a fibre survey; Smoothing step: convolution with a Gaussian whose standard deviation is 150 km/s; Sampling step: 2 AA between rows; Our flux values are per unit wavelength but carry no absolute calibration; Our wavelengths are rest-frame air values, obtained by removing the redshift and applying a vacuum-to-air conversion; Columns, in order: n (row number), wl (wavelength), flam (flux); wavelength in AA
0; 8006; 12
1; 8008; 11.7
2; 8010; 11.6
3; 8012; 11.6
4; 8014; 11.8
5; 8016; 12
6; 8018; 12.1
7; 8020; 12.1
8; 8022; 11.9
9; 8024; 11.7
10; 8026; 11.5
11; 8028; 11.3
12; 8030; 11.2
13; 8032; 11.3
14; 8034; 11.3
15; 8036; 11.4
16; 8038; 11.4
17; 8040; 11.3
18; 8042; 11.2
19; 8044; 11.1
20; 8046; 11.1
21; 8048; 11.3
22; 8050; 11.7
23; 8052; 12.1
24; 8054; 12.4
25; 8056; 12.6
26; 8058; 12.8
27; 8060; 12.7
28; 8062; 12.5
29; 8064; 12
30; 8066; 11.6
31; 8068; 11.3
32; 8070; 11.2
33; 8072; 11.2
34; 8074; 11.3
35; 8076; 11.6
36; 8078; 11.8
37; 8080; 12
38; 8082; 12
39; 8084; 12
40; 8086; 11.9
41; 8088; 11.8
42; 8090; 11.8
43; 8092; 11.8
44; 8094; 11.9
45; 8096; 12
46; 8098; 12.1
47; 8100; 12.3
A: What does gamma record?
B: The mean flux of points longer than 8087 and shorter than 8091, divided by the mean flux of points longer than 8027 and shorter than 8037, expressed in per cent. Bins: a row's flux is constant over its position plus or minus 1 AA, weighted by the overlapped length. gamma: 104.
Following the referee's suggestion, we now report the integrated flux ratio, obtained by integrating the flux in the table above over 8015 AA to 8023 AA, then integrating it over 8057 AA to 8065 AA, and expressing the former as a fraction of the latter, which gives 0.962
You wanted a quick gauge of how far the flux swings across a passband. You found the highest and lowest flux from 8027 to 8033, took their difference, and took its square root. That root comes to 0.32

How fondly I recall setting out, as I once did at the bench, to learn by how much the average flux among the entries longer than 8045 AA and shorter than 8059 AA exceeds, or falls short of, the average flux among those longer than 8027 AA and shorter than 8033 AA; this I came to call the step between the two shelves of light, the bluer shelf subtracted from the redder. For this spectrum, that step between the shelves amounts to 0.73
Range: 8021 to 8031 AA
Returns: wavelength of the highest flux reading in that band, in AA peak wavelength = 8022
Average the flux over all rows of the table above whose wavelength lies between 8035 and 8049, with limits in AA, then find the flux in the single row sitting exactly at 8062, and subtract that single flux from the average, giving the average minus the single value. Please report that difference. -1.24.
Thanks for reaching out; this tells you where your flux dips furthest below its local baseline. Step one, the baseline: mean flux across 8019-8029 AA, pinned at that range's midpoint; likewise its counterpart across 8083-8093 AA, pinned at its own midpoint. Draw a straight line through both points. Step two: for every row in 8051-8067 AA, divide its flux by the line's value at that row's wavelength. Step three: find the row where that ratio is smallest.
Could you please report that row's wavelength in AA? 8066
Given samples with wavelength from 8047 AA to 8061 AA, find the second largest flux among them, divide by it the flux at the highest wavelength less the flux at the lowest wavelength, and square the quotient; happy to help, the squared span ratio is 0.0122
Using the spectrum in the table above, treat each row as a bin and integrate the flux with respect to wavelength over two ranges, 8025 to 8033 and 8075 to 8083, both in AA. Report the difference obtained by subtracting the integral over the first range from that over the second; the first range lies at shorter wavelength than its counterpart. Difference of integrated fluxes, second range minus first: 4.2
